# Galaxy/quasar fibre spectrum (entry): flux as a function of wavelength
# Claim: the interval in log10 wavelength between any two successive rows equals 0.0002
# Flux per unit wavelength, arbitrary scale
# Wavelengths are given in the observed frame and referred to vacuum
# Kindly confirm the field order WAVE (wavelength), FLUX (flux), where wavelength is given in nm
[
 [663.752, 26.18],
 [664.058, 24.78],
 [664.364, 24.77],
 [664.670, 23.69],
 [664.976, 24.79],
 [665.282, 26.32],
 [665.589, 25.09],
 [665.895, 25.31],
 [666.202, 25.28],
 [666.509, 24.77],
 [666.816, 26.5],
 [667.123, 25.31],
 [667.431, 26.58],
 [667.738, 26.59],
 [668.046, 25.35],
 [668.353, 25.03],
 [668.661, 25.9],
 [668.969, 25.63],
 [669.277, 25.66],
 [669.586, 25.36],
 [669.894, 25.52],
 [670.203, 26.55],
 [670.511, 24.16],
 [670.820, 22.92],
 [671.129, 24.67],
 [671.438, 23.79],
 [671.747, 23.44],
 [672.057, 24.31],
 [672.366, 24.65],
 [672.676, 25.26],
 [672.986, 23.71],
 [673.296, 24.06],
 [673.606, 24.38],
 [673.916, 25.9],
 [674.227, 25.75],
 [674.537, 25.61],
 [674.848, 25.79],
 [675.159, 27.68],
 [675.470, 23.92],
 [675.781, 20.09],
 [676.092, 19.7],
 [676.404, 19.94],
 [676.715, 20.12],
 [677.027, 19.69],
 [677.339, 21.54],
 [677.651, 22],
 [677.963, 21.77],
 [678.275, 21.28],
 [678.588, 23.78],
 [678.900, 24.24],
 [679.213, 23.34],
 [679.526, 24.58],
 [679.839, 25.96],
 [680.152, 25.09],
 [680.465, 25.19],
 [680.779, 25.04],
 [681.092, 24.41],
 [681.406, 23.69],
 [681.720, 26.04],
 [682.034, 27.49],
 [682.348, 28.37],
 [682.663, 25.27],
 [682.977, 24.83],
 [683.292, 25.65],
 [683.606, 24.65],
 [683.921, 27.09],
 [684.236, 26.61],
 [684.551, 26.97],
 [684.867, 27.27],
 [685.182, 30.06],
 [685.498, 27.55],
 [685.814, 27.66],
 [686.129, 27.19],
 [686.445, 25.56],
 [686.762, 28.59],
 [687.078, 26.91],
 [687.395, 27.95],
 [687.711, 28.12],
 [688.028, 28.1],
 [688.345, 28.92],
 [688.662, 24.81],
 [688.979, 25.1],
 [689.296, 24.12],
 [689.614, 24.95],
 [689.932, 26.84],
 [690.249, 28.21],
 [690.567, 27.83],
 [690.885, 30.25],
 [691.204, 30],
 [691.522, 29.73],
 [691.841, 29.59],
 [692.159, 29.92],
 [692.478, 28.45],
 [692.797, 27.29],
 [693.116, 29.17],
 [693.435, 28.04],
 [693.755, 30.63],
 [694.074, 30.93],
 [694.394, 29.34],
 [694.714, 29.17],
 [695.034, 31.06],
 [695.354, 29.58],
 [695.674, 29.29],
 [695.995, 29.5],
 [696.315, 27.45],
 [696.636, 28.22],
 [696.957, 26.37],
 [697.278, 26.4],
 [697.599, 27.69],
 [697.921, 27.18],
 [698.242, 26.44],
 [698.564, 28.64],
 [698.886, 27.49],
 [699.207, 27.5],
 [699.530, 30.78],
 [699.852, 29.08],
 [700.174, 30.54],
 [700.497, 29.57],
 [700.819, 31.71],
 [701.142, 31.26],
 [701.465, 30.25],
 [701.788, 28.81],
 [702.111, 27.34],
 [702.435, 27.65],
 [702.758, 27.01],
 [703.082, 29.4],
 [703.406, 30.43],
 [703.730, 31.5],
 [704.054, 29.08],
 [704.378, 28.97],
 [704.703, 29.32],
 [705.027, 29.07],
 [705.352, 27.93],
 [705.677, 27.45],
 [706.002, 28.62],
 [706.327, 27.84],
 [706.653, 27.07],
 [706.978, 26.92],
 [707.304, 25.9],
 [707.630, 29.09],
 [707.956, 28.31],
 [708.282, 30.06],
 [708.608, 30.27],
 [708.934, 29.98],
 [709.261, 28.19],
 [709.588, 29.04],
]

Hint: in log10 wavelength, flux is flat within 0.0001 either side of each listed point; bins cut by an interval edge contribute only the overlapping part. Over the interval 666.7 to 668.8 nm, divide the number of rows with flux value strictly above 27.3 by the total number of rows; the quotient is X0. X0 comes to 0.0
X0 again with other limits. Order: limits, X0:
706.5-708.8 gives 0.6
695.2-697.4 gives 0.7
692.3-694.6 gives 0.9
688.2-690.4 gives 0.3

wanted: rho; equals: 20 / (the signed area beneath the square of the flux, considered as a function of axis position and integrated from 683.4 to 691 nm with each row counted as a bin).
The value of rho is 0.0036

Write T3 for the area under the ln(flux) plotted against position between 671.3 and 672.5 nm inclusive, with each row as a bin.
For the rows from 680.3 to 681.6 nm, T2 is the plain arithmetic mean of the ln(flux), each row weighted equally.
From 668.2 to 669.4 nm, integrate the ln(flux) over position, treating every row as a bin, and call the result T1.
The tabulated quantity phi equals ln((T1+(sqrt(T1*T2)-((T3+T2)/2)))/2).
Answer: 0.670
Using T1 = 3.89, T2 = 3.20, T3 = 3.82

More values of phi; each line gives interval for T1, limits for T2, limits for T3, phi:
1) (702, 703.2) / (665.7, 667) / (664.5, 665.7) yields 0.702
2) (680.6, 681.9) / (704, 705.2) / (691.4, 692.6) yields 0.745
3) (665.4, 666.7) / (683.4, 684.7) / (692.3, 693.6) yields 0.715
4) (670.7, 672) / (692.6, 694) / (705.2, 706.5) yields 0.692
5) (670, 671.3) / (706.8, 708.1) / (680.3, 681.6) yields 0.727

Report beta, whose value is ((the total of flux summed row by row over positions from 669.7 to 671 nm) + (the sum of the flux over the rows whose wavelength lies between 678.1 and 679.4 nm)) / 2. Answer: 96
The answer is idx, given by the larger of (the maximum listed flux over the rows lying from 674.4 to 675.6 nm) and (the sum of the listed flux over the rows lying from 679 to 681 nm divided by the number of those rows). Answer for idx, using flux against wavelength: 27.7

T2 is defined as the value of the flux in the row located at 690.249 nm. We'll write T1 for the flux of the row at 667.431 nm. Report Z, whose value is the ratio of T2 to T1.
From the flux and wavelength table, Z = 1.06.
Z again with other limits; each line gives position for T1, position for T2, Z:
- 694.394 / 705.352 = 0.95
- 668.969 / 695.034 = 1.21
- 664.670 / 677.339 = 0.91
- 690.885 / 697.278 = 0.87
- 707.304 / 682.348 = 1.10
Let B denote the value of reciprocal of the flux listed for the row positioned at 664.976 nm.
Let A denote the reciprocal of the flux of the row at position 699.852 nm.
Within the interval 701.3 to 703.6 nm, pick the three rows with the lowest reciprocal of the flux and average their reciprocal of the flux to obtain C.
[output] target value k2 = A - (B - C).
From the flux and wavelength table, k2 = 0.027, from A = 0.0344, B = 0.0403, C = 0.0333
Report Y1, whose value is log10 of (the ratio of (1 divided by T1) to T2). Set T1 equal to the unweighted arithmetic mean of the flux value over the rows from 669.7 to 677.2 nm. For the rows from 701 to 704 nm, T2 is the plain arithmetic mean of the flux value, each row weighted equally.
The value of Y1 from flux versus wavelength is -2.84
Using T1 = 24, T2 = 29.3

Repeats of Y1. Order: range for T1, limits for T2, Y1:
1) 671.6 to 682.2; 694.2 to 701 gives -2.83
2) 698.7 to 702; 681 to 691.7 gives -2.90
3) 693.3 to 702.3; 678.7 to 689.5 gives -2.88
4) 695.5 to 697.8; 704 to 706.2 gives -2.90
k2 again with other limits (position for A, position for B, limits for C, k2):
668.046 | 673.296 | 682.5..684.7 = 0.035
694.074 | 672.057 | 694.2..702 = 0.023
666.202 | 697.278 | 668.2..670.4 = 0.040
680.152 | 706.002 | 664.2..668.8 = 0.043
